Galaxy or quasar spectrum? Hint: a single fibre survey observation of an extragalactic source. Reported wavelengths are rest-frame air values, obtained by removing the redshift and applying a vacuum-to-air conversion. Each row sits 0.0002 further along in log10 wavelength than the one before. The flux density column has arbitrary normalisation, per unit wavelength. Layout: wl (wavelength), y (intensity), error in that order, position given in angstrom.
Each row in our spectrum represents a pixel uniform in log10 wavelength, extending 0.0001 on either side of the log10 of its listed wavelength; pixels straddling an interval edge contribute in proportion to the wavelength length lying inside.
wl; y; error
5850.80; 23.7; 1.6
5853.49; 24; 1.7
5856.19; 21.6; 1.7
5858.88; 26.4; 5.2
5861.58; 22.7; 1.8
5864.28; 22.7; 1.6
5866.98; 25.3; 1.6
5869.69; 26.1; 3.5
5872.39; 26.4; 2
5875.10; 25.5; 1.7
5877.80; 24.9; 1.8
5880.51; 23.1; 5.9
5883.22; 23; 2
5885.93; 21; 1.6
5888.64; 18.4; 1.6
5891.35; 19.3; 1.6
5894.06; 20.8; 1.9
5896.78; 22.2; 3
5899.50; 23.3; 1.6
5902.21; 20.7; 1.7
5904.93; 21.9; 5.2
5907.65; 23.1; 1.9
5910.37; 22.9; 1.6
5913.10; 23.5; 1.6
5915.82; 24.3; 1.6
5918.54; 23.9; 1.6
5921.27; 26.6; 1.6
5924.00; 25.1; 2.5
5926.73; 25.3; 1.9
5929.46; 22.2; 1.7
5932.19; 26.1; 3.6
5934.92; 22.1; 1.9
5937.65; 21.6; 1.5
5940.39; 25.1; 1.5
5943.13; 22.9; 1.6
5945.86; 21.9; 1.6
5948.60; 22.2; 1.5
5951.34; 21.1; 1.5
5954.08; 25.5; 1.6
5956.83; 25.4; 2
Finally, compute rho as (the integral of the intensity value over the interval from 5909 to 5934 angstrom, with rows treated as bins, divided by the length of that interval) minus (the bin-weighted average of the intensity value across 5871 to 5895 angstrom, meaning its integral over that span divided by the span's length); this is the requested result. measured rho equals 1.9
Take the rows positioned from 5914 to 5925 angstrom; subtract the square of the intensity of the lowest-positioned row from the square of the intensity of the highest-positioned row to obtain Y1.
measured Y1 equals 40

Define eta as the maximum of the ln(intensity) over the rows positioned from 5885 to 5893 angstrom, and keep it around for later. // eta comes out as 3.04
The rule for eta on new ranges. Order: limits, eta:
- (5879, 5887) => 3.14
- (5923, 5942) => 3.26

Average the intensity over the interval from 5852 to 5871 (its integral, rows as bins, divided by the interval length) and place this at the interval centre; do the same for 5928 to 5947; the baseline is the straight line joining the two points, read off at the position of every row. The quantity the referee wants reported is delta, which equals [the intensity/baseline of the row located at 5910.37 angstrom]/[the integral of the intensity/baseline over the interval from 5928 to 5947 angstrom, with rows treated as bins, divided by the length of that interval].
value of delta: 0.97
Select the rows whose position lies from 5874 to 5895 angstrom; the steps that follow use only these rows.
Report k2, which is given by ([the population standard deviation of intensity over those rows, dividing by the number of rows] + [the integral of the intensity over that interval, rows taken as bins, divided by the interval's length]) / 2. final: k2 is 12.2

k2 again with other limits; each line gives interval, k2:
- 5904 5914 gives 11.7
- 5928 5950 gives 12.3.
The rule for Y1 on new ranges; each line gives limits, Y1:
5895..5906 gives -13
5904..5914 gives 73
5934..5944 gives 36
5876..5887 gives -179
